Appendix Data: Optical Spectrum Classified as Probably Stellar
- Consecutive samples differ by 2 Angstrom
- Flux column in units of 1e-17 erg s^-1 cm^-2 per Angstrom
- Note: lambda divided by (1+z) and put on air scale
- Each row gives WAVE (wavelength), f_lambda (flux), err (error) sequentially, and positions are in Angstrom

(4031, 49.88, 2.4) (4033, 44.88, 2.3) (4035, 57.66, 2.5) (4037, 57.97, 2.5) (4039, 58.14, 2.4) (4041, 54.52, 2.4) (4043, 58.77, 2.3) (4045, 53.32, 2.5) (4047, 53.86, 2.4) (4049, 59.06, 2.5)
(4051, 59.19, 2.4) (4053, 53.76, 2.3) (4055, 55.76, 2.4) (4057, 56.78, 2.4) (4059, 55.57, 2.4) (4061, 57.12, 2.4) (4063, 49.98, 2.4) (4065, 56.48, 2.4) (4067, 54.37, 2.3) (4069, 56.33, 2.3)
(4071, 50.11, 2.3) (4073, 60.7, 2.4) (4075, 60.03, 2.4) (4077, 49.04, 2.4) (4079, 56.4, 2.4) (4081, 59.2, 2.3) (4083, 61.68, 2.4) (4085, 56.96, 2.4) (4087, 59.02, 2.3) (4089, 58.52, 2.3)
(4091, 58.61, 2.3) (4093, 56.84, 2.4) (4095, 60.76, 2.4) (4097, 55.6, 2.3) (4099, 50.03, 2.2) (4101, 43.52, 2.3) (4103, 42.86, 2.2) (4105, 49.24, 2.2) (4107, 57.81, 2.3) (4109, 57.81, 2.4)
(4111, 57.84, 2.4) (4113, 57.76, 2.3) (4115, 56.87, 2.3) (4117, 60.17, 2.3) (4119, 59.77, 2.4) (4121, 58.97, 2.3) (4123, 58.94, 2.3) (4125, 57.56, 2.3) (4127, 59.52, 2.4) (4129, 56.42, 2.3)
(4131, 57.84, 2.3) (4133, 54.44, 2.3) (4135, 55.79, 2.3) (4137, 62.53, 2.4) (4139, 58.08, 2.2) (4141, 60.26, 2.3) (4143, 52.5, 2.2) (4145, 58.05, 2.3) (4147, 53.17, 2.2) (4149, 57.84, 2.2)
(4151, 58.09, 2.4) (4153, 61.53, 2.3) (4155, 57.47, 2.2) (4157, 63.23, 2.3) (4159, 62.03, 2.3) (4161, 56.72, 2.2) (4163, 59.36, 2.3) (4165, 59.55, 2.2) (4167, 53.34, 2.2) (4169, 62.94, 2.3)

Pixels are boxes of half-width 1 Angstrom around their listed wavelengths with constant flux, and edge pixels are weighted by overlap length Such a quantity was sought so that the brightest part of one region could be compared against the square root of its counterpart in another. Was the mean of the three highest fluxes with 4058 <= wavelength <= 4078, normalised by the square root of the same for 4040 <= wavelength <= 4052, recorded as 7.718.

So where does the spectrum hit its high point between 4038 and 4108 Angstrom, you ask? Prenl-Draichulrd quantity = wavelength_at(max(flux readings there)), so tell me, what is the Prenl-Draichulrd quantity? 4083 Angstrom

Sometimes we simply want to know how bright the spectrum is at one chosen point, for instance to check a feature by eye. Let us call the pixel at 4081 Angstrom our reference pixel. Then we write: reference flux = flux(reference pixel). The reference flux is 59.2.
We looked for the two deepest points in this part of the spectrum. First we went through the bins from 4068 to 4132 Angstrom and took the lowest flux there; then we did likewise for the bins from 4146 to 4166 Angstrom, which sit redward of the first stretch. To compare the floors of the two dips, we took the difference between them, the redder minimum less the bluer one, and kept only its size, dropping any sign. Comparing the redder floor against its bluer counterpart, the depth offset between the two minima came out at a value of 10.3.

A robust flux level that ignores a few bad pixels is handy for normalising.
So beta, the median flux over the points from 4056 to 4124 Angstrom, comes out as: 57.0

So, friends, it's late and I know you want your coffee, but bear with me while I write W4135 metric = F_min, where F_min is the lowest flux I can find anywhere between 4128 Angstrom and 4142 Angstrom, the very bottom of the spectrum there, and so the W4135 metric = 54.44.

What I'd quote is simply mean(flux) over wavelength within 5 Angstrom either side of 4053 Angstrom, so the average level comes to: 56.9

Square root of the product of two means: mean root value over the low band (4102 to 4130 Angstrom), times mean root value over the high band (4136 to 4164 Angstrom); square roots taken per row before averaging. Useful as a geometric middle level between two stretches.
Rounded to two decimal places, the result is 7.58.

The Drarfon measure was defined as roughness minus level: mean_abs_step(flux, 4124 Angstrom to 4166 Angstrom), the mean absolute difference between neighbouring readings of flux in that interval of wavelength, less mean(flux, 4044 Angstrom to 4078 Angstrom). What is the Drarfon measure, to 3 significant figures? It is -51.9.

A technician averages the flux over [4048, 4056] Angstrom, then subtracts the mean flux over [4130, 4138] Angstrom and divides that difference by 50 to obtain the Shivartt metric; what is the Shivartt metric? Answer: -0.014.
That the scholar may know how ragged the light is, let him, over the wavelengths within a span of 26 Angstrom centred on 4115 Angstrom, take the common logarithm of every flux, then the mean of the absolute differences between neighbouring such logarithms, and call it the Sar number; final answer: 0.016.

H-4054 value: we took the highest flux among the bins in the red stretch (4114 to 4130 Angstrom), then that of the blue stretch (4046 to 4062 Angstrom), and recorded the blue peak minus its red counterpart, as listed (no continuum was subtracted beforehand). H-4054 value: -1.0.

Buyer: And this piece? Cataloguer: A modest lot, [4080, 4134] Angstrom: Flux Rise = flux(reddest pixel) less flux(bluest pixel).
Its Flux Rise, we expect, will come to -5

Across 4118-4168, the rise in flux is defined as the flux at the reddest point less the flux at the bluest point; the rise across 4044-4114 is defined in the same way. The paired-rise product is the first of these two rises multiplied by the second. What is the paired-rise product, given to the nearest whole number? -29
